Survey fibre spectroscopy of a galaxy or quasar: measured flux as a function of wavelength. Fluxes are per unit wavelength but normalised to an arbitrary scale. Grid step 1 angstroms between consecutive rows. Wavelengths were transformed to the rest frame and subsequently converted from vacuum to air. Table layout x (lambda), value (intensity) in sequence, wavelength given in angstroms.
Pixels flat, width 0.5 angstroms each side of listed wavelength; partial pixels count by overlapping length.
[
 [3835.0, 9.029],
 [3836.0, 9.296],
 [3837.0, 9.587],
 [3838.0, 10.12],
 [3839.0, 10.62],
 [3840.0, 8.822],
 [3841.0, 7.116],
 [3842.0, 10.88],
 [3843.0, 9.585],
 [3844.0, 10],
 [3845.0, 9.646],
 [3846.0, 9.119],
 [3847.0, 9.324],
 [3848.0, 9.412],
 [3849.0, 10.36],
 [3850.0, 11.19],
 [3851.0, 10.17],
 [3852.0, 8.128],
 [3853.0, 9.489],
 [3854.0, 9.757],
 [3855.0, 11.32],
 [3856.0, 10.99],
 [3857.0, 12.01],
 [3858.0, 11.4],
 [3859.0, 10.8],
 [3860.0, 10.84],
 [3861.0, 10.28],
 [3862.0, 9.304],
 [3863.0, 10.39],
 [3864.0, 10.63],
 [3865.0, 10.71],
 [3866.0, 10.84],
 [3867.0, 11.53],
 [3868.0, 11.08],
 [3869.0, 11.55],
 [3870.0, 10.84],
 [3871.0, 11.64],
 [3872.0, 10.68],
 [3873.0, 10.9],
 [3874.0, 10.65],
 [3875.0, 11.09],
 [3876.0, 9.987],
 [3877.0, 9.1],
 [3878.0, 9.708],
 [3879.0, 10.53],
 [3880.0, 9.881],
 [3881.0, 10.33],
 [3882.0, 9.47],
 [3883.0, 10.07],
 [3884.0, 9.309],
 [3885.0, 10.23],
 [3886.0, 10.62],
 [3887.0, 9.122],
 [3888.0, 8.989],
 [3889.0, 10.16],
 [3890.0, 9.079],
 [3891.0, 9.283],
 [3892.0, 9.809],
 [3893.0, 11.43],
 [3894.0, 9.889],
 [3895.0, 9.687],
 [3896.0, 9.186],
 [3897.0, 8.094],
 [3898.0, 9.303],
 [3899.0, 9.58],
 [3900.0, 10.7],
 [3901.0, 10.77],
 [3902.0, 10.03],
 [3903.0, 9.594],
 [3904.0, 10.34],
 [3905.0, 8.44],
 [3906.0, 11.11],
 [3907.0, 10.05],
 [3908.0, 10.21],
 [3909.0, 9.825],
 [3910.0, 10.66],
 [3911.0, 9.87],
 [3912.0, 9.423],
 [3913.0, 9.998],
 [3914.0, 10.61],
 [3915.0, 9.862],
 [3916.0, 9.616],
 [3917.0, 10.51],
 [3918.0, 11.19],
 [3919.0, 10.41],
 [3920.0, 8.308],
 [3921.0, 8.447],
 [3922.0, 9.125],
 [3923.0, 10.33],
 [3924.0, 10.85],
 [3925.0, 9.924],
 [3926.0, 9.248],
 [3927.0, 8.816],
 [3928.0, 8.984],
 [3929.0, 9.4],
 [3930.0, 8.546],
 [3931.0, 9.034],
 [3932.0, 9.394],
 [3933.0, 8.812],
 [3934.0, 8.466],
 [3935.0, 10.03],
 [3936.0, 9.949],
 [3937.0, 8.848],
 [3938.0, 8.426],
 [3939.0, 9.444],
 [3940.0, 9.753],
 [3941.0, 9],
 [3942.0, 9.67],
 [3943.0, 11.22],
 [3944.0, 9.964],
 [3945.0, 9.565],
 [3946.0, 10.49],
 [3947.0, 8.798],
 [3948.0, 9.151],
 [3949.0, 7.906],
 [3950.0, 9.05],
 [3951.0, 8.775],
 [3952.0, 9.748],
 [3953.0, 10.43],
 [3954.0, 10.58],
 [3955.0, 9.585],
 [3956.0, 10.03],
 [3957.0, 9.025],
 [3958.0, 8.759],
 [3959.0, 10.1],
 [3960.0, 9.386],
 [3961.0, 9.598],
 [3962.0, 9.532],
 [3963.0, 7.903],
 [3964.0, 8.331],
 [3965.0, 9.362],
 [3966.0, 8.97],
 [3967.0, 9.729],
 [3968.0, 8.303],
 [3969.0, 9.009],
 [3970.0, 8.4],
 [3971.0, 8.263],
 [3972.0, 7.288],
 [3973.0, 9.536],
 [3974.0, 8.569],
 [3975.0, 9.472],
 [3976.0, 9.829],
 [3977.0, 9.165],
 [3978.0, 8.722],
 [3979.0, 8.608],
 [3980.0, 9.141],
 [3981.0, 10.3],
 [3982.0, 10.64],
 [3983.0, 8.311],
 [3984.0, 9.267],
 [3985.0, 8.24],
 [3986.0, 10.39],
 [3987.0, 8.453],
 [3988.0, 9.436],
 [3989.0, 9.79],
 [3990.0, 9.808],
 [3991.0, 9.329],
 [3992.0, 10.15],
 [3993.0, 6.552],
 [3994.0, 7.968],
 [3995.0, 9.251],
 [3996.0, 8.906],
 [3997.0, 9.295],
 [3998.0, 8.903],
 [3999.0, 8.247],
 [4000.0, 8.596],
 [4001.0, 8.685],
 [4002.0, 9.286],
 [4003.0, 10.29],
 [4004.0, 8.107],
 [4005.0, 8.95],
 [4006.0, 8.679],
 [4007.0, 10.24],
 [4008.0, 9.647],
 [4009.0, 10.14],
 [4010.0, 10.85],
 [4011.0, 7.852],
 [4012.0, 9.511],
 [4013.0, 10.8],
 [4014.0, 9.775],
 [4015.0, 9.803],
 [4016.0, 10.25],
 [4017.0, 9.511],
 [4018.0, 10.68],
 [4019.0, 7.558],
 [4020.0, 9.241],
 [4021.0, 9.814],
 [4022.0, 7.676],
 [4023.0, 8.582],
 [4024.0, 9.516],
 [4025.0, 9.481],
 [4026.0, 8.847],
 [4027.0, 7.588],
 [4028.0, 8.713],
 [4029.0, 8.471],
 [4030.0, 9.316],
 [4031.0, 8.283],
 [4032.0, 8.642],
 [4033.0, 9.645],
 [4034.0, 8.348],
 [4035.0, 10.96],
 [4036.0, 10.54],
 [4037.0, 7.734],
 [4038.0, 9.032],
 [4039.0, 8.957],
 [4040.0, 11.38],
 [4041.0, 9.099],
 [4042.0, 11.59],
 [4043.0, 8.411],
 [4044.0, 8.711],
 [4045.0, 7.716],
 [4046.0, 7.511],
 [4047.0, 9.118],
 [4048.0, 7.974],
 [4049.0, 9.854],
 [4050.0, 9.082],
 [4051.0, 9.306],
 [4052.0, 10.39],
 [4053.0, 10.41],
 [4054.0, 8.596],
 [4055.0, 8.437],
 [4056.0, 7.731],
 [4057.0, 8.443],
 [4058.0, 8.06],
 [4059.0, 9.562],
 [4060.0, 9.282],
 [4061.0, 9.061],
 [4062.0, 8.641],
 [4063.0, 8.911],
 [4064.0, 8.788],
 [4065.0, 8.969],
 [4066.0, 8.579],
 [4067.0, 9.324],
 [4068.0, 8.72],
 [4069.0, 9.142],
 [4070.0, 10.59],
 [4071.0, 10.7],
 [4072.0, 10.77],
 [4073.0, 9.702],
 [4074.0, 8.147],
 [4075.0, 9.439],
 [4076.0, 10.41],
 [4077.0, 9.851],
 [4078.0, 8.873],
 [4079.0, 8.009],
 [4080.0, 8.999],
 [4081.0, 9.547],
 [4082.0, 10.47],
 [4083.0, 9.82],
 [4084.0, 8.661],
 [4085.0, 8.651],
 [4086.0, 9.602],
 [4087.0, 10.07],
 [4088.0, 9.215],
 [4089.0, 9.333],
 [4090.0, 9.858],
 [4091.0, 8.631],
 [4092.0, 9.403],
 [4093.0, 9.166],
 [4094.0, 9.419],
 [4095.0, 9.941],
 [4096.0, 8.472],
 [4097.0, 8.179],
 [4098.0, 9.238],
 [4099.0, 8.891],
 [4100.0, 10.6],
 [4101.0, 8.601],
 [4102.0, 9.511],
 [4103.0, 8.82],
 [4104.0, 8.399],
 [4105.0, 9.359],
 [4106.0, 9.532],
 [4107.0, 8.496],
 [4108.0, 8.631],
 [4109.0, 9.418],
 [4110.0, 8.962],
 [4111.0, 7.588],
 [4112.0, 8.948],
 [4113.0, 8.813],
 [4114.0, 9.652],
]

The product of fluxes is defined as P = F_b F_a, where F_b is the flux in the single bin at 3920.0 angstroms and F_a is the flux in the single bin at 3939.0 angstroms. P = 78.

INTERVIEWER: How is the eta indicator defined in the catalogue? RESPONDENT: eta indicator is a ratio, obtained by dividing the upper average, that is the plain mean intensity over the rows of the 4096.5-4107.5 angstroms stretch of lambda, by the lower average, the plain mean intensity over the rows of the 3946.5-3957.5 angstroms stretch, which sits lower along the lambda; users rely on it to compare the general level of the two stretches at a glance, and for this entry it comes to 0.97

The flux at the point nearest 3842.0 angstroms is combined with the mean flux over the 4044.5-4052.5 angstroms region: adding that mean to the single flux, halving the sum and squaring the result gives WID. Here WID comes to 98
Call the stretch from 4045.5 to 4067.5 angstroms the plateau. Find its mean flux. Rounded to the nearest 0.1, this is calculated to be 8.9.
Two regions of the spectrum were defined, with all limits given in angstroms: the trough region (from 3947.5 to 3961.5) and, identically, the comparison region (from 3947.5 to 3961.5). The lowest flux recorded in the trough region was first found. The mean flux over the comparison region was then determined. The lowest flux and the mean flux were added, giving 17.3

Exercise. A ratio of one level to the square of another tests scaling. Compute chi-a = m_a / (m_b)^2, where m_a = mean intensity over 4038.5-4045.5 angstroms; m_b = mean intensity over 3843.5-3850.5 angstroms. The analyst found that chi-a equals 0.097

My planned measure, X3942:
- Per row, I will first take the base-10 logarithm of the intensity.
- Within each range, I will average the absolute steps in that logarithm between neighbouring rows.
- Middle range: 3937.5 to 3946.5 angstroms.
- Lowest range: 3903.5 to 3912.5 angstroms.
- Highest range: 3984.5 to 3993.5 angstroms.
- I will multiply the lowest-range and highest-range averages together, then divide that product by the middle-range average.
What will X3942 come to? 0.075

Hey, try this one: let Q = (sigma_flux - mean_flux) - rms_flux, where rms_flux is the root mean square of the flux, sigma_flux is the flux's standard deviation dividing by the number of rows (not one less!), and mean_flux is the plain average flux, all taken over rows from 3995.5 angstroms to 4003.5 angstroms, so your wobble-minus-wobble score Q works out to -17.5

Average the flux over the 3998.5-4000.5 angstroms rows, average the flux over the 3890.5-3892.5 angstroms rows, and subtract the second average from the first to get -1.1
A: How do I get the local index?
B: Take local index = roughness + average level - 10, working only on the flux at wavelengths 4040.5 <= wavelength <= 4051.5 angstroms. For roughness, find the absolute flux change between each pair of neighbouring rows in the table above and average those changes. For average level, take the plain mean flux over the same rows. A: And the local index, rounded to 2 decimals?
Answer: 0.22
